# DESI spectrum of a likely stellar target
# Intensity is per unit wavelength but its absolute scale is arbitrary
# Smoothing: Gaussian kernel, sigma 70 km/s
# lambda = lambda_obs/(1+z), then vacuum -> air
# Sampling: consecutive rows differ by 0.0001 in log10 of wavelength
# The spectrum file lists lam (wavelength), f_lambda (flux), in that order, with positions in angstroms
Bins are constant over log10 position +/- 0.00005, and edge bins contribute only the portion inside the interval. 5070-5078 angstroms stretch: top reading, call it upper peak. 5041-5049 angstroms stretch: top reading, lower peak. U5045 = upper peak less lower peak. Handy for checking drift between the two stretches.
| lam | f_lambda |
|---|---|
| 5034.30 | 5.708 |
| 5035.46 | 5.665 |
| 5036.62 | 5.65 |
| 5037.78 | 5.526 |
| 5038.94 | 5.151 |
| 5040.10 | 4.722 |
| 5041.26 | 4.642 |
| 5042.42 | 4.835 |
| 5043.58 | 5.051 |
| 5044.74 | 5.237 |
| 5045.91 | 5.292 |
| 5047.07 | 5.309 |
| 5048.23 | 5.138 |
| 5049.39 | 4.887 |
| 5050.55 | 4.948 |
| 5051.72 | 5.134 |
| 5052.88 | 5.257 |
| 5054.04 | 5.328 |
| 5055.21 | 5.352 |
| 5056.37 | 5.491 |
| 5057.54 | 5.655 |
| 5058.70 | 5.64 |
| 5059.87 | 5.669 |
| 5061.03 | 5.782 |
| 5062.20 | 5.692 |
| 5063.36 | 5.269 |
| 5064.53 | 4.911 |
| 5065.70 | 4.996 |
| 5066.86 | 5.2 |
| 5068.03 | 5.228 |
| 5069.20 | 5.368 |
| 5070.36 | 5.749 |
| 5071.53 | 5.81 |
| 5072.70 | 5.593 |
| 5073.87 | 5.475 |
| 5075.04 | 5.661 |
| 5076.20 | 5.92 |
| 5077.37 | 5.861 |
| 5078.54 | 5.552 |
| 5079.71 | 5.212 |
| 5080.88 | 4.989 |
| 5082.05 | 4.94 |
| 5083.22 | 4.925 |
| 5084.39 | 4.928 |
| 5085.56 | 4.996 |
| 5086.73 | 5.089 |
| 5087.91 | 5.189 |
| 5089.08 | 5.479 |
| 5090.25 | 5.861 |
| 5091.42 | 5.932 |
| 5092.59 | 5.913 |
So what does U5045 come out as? 0.6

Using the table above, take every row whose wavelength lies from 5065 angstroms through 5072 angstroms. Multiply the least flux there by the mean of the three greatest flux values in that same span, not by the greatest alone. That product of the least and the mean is 28.2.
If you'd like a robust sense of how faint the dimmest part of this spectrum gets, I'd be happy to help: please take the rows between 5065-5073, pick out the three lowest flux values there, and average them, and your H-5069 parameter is 5.14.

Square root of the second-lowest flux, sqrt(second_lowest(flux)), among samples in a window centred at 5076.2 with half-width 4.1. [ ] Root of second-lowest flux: 2.340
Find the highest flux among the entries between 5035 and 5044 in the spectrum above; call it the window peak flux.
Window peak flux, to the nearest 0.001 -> 5.665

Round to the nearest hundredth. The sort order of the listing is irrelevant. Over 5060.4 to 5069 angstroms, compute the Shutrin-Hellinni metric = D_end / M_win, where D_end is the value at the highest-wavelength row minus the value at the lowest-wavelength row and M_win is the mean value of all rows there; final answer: -0.10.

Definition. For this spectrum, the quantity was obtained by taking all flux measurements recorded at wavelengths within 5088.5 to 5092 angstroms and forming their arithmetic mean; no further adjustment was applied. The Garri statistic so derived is 5.8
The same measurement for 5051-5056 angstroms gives 5.3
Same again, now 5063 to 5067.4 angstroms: 5.1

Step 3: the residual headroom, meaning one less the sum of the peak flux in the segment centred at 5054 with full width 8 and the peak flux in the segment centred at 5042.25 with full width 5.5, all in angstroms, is -9.9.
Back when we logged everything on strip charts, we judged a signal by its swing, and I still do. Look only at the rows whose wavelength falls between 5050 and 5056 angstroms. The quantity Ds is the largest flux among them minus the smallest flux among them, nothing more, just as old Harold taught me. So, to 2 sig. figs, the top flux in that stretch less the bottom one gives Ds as 0.40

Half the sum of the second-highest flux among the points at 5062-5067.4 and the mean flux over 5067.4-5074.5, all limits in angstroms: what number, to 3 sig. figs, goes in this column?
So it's 5.40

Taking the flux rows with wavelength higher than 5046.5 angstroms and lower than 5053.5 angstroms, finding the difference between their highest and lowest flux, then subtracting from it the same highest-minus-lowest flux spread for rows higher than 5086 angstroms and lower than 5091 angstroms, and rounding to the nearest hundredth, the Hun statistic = -0.35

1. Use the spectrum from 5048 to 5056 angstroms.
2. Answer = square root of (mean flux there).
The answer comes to 2.27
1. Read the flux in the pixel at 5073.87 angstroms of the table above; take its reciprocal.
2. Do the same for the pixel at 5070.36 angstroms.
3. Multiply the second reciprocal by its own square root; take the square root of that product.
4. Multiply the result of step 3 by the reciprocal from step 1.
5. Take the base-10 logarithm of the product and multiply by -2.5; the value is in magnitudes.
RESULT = 3.27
